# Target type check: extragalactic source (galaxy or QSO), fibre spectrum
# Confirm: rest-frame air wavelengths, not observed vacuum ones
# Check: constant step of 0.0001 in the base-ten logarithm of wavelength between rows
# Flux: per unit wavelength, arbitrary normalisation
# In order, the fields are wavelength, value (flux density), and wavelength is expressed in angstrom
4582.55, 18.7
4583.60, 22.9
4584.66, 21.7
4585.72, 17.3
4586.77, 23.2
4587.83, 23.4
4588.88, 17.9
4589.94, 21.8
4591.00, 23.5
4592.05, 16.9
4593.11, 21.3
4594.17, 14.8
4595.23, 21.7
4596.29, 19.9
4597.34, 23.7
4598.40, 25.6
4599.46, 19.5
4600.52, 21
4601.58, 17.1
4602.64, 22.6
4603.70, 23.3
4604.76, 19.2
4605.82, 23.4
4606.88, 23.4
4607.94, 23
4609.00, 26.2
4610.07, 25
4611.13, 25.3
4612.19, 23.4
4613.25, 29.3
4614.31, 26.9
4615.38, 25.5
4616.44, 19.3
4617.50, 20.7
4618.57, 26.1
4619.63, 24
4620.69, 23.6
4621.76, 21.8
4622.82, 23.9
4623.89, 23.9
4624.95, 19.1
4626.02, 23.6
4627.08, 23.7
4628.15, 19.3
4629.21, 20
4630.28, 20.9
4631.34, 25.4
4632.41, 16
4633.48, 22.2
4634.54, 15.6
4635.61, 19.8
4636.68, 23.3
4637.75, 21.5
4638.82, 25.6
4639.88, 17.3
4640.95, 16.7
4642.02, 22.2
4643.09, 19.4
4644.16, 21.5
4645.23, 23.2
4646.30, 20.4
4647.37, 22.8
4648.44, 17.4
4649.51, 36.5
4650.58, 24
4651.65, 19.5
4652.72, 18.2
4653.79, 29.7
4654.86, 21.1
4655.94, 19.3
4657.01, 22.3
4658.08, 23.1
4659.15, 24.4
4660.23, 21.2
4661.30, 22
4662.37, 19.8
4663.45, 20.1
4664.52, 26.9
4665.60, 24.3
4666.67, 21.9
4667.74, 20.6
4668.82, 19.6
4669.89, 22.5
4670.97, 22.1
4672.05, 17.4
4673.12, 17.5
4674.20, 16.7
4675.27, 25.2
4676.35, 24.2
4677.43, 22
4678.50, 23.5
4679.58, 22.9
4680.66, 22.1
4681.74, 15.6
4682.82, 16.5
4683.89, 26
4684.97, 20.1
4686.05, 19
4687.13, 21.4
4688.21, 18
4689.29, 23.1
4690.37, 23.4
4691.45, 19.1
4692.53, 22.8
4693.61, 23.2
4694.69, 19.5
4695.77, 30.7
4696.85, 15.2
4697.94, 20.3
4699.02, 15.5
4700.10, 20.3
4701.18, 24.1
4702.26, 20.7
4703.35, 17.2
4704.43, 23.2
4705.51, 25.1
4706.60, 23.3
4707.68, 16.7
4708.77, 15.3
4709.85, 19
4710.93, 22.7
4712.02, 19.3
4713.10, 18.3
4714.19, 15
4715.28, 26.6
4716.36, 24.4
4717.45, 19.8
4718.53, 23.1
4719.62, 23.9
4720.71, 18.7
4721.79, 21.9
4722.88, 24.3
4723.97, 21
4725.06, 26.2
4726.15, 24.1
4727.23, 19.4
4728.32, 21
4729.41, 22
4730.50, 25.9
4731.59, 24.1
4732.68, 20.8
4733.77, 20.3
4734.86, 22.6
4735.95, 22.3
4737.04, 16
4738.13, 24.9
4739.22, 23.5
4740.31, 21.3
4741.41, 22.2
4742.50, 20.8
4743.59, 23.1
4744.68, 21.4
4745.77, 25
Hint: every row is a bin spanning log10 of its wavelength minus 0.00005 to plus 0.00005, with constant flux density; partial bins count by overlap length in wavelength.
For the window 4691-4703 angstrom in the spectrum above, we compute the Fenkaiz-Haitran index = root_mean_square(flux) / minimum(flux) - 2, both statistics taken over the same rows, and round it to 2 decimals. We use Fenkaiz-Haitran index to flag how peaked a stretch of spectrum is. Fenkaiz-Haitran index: -0.59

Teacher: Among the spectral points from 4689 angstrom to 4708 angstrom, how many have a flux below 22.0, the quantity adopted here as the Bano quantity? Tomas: 9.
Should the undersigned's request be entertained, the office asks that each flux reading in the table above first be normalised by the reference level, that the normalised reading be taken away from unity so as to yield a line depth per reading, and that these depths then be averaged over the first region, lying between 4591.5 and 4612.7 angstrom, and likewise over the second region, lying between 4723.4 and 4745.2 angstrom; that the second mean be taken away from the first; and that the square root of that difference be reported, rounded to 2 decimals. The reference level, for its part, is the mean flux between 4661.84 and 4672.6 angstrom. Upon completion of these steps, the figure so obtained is 0.12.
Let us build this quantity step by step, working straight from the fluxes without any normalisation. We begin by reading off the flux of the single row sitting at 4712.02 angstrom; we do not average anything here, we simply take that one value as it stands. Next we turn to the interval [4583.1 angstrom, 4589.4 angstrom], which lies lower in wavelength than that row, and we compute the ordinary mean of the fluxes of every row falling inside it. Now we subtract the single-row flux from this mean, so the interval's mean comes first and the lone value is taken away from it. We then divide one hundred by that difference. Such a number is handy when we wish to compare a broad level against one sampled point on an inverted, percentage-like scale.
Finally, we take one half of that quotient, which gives 28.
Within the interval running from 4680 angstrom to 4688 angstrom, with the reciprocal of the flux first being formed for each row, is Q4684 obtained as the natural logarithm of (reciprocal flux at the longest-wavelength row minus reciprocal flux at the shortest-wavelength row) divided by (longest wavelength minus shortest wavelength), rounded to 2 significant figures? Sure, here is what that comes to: -8.4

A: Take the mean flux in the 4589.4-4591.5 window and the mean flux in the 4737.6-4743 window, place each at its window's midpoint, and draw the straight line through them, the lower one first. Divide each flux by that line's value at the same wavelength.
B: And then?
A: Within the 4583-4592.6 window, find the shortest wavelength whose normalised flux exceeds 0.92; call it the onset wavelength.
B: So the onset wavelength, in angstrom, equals 4583.60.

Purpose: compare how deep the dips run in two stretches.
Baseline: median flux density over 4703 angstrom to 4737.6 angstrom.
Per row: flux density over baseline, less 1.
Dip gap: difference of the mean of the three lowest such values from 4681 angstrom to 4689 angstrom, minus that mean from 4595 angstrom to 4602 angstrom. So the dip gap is -0.10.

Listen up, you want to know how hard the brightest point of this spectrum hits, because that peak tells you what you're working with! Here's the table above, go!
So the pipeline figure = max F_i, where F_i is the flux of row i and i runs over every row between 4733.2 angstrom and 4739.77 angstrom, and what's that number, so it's 24.9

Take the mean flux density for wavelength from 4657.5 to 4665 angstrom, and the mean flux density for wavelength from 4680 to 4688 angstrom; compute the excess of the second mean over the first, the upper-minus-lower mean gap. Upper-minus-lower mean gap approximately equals -2.4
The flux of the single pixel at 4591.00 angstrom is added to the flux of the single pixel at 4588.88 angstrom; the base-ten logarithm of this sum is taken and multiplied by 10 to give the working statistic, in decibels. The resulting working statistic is 16.2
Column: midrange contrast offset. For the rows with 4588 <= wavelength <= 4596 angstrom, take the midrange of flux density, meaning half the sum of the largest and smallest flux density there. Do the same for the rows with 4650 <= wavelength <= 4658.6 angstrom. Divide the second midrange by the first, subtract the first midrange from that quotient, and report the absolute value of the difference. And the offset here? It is 17.9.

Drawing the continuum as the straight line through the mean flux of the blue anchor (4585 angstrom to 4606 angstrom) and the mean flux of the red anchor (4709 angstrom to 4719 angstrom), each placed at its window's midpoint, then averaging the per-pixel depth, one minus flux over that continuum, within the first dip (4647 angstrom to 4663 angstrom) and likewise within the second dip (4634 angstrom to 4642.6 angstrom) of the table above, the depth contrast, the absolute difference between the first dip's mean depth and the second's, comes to 0.12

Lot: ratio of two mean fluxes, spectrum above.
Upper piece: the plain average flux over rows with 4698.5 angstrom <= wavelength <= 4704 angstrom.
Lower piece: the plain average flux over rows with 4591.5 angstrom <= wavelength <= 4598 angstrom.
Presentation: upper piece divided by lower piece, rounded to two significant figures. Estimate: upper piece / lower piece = 0.99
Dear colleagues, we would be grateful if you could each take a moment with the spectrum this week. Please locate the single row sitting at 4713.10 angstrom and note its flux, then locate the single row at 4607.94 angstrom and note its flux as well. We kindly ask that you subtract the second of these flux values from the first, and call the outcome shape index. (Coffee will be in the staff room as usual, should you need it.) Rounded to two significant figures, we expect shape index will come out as -4.7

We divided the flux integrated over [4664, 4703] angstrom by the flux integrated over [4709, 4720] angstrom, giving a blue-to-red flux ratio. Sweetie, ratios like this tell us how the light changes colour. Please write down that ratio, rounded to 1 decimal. 3.6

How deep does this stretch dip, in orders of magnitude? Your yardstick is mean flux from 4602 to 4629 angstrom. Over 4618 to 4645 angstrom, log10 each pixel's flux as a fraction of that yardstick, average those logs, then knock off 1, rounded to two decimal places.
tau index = -1.04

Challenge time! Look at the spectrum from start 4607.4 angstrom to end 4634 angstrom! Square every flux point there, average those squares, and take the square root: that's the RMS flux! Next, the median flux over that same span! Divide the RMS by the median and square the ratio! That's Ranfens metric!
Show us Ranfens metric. 0.98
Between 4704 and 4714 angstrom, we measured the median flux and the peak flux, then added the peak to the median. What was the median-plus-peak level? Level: 44.4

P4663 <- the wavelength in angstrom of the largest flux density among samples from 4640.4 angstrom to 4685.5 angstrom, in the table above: 4649.51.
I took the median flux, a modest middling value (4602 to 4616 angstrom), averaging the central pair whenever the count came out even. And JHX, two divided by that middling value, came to 0.085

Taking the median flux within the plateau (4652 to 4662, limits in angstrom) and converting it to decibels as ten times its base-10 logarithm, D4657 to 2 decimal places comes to 13.42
